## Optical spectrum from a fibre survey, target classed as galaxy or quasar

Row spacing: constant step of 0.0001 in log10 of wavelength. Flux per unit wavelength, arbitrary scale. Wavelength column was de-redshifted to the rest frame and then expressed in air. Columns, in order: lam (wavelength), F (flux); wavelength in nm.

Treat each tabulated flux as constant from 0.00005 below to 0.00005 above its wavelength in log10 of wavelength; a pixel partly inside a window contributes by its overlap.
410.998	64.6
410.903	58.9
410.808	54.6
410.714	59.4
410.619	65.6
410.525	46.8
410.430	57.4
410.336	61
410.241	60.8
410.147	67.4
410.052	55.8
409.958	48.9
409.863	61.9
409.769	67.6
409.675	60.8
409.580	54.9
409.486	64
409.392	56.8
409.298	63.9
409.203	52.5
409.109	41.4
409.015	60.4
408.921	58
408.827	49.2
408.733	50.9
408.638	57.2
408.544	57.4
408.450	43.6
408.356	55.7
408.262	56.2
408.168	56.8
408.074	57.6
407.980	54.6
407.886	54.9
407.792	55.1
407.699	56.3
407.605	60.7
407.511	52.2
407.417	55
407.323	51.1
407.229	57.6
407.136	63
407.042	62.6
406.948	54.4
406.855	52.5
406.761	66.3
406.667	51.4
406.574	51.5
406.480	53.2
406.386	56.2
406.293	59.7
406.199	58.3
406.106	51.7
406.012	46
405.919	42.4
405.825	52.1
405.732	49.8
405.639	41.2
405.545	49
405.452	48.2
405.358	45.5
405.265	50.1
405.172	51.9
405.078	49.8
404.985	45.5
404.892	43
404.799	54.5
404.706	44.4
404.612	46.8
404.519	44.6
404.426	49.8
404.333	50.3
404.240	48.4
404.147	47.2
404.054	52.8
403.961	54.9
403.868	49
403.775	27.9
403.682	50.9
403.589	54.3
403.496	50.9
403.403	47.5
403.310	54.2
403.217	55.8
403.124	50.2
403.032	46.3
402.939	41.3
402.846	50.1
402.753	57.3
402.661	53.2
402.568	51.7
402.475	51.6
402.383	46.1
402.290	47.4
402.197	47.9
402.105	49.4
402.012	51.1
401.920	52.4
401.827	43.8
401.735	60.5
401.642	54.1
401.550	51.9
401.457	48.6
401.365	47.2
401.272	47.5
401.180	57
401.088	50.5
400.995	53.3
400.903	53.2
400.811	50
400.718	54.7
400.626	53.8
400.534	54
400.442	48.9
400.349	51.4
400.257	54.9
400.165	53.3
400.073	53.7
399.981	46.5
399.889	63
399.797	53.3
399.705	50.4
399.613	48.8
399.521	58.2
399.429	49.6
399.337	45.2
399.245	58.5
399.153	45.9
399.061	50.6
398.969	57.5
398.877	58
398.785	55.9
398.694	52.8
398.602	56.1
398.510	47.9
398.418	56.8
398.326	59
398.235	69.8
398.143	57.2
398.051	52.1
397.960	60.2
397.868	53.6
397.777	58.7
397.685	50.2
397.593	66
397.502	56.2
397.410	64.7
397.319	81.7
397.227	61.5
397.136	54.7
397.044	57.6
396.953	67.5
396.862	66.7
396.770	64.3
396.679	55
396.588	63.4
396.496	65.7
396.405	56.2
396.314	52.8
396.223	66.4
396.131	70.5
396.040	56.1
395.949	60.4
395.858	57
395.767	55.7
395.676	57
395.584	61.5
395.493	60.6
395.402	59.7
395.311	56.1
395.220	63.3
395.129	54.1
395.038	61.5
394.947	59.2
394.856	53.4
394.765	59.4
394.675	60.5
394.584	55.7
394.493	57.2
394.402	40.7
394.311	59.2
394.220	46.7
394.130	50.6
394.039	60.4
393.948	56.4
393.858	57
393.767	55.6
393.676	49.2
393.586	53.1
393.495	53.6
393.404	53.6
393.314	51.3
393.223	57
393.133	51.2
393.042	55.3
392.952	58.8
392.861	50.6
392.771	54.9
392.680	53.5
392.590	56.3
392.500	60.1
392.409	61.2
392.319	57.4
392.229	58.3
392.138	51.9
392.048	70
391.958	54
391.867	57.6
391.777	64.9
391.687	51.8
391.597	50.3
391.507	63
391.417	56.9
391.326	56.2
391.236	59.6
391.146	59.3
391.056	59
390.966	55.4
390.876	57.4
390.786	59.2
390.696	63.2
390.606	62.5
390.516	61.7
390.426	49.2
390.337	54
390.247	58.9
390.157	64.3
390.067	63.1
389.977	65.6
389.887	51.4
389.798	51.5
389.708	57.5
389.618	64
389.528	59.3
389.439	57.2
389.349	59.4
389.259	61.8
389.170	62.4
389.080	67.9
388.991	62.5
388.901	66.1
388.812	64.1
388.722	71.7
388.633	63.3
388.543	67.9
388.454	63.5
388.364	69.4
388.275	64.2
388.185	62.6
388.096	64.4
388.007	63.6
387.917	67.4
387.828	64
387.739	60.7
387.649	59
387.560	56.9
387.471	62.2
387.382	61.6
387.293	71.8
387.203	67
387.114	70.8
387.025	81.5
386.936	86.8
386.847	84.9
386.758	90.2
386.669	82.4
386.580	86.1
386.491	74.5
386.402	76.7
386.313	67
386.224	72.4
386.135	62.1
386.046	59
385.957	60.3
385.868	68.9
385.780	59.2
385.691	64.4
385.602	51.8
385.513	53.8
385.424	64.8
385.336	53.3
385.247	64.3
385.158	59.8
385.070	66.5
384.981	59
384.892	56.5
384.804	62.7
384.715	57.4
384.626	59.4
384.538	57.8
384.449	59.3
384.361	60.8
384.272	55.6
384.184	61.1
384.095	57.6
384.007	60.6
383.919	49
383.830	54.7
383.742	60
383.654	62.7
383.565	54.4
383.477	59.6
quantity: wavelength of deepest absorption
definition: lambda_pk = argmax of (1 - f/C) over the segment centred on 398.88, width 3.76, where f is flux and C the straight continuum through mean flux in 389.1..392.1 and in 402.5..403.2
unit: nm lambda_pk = 399.337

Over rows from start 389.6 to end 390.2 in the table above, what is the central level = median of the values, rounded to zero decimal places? 63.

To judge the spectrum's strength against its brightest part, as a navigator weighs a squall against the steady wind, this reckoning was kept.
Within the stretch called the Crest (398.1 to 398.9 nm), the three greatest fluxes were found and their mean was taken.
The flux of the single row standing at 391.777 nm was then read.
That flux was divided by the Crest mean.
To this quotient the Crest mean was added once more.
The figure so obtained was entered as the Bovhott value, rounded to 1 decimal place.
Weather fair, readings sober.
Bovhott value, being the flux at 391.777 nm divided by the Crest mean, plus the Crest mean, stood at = 63.3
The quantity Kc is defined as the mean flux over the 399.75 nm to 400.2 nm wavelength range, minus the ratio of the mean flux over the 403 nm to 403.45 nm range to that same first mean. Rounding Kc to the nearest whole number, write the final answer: 53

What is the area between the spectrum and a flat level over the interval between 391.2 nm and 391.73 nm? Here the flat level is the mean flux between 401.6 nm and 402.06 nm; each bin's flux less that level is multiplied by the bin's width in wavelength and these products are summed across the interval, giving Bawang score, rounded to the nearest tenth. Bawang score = 2.1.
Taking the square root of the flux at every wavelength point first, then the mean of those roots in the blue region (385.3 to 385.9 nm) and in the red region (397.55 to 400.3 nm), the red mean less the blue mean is -0.31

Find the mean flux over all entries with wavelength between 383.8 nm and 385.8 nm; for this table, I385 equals 59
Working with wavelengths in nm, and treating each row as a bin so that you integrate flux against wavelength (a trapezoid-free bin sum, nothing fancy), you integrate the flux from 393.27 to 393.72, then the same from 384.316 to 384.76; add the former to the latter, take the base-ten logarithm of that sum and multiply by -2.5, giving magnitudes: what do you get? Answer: -4.24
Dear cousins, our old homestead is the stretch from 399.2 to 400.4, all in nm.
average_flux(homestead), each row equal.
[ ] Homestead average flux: 53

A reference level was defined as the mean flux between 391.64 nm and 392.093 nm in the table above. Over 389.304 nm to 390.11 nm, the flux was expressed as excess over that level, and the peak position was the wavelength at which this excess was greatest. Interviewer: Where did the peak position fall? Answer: 389.977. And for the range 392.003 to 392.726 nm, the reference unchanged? 392.048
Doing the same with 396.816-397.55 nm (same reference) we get 397.319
